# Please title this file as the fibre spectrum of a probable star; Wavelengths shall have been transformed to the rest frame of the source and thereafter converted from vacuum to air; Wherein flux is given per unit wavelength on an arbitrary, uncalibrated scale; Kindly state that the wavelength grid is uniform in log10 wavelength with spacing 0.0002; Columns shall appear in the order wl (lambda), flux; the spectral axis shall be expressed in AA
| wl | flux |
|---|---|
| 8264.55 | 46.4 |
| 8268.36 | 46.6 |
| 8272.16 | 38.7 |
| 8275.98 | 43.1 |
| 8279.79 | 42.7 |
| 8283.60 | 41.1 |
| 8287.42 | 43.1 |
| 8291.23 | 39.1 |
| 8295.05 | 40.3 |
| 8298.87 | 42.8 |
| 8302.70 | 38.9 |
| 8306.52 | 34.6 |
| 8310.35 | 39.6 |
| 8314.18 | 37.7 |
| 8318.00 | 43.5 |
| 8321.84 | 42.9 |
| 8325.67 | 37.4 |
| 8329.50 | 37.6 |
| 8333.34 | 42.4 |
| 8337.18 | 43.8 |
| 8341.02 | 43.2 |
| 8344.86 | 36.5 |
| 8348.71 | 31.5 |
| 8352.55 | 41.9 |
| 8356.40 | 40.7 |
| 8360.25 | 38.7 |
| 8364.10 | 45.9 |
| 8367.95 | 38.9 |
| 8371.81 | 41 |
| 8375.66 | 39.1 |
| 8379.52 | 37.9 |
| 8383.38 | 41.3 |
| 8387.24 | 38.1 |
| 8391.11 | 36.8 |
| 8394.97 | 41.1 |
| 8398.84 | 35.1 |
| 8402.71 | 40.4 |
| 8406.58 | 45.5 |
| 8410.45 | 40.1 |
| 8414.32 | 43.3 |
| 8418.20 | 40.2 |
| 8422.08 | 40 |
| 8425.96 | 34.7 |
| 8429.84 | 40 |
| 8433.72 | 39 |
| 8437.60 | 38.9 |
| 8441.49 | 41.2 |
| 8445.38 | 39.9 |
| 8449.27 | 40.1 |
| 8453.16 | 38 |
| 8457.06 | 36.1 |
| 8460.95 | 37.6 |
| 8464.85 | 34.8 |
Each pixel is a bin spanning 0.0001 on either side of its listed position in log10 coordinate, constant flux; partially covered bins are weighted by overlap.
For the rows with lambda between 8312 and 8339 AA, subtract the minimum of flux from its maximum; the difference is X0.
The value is 6.4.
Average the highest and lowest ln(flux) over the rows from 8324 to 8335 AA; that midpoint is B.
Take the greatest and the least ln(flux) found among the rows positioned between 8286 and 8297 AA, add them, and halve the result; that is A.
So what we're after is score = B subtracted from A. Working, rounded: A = 3.71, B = 3.68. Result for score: 0.03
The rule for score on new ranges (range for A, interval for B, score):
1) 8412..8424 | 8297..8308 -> 0.08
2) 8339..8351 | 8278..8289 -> -0.13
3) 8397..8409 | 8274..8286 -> -0.05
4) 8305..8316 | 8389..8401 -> -0.03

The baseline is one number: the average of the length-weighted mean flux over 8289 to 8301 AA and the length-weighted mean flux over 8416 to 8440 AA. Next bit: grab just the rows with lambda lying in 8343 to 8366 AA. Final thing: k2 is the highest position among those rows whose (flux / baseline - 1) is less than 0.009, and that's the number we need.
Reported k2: 8360.25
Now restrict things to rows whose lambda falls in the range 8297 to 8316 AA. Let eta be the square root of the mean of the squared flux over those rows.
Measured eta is 38.8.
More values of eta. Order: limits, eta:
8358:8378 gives 40.8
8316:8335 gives 40.8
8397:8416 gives 41.0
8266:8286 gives 42.5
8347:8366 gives 40.0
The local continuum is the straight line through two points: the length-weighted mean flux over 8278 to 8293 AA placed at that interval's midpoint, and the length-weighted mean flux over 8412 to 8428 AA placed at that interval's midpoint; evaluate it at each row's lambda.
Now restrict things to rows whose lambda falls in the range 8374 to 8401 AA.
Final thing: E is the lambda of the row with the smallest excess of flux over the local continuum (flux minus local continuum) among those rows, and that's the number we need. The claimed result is 8398.84 AA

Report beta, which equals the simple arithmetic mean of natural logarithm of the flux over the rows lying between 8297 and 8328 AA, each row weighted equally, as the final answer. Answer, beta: 3.68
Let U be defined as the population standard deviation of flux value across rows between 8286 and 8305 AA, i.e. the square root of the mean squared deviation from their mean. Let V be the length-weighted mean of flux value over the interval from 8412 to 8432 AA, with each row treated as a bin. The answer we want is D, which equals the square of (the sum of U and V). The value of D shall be 1717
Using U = 1.8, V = 39.6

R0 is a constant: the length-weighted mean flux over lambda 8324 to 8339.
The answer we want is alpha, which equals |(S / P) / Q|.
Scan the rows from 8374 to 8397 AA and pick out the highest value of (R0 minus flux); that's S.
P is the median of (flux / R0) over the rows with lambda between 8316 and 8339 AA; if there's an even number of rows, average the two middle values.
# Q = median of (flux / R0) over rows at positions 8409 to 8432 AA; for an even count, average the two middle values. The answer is 3.4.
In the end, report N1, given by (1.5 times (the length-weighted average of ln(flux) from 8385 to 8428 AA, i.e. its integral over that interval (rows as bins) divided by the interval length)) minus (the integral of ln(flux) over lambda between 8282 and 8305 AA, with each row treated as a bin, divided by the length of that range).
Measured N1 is 1.81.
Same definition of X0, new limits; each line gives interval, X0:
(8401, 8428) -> 10.8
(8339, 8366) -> 14.4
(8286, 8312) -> 8.5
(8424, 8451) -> 6.5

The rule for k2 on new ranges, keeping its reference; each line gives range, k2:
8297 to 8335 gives 8329.50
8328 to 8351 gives 8348.71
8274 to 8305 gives 8302.70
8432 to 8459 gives 8457.06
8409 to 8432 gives 8429.84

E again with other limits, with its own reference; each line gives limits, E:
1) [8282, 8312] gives 8306.52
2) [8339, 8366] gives 8348.71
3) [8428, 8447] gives 8437.60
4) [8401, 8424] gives 8410.45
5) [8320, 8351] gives 8348.71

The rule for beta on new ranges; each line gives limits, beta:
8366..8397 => 3.67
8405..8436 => 3.69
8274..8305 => 3.72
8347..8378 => 3.68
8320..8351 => 3.67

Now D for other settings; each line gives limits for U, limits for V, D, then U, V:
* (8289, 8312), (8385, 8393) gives 1601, 2.4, 37.6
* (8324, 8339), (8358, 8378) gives 1893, 2.8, 40.7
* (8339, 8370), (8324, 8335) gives 1868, 4.1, 39.1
